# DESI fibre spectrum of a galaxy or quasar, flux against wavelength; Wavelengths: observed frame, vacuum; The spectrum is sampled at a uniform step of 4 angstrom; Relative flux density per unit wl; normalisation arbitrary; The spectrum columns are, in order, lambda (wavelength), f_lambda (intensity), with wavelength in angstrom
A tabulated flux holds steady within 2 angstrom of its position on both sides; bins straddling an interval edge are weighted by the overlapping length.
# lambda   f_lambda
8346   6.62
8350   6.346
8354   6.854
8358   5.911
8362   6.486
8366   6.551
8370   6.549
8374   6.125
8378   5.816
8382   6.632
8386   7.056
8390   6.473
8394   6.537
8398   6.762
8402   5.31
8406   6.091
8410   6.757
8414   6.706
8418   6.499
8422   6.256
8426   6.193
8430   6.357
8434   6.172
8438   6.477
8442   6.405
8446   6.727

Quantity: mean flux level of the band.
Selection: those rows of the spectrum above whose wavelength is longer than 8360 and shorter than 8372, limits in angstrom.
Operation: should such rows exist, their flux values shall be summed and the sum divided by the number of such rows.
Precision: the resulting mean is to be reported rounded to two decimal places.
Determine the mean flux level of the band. 6.53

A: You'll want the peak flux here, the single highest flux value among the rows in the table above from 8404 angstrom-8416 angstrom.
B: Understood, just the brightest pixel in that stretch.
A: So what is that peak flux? 6.757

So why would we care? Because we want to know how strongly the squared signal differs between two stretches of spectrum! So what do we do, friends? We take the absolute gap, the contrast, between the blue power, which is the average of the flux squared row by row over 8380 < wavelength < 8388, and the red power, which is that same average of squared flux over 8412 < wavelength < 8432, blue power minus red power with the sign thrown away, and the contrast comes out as 5.9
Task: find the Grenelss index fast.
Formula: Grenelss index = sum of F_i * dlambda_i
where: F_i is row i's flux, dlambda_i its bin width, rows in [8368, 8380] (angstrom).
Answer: 74.0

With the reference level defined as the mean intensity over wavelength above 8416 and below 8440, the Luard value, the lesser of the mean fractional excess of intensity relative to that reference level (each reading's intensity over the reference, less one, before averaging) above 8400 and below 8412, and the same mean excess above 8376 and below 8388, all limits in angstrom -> -0.043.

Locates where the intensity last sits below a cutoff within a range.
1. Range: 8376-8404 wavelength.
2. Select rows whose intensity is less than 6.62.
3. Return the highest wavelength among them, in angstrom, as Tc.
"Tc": 8402 angstrom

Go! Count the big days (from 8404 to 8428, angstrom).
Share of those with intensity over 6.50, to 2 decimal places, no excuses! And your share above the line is 0.33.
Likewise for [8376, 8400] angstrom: 0.67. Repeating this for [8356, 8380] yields 0.33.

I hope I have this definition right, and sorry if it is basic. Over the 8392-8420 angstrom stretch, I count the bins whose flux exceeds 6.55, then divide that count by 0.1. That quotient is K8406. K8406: 30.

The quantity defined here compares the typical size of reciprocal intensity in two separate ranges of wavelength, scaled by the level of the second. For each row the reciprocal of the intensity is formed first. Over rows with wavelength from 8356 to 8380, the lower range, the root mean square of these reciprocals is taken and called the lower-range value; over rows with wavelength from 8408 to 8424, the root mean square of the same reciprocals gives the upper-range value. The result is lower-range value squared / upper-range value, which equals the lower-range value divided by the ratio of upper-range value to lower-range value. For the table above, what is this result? 0.169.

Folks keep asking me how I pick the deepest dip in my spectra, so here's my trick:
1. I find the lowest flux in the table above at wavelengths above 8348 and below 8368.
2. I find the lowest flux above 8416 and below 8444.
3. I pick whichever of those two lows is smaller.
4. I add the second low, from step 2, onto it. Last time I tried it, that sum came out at 12.1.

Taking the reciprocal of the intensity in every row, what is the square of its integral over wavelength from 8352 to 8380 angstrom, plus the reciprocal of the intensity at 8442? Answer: 19.9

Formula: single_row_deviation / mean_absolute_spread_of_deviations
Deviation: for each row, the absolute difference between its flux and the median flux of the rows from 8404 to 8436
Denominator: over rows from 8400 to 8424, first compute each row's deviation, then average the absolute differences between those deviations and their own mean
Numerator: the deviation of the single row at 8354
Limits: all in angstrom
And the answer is 2.4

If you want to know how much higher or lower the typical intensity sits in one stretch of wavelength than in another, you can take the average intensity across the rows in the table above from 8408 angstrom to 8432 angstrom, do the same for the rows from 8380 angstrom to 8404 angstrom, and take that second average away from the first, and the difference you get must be 0.00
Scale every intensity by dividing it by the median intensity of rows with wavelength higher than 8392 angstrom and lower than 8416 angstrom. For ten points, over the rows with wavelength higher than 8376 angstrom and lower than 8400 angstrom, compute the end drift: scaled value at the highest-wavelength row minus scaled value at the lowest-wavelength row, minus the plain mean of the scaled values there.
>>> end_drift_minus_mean -0.846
